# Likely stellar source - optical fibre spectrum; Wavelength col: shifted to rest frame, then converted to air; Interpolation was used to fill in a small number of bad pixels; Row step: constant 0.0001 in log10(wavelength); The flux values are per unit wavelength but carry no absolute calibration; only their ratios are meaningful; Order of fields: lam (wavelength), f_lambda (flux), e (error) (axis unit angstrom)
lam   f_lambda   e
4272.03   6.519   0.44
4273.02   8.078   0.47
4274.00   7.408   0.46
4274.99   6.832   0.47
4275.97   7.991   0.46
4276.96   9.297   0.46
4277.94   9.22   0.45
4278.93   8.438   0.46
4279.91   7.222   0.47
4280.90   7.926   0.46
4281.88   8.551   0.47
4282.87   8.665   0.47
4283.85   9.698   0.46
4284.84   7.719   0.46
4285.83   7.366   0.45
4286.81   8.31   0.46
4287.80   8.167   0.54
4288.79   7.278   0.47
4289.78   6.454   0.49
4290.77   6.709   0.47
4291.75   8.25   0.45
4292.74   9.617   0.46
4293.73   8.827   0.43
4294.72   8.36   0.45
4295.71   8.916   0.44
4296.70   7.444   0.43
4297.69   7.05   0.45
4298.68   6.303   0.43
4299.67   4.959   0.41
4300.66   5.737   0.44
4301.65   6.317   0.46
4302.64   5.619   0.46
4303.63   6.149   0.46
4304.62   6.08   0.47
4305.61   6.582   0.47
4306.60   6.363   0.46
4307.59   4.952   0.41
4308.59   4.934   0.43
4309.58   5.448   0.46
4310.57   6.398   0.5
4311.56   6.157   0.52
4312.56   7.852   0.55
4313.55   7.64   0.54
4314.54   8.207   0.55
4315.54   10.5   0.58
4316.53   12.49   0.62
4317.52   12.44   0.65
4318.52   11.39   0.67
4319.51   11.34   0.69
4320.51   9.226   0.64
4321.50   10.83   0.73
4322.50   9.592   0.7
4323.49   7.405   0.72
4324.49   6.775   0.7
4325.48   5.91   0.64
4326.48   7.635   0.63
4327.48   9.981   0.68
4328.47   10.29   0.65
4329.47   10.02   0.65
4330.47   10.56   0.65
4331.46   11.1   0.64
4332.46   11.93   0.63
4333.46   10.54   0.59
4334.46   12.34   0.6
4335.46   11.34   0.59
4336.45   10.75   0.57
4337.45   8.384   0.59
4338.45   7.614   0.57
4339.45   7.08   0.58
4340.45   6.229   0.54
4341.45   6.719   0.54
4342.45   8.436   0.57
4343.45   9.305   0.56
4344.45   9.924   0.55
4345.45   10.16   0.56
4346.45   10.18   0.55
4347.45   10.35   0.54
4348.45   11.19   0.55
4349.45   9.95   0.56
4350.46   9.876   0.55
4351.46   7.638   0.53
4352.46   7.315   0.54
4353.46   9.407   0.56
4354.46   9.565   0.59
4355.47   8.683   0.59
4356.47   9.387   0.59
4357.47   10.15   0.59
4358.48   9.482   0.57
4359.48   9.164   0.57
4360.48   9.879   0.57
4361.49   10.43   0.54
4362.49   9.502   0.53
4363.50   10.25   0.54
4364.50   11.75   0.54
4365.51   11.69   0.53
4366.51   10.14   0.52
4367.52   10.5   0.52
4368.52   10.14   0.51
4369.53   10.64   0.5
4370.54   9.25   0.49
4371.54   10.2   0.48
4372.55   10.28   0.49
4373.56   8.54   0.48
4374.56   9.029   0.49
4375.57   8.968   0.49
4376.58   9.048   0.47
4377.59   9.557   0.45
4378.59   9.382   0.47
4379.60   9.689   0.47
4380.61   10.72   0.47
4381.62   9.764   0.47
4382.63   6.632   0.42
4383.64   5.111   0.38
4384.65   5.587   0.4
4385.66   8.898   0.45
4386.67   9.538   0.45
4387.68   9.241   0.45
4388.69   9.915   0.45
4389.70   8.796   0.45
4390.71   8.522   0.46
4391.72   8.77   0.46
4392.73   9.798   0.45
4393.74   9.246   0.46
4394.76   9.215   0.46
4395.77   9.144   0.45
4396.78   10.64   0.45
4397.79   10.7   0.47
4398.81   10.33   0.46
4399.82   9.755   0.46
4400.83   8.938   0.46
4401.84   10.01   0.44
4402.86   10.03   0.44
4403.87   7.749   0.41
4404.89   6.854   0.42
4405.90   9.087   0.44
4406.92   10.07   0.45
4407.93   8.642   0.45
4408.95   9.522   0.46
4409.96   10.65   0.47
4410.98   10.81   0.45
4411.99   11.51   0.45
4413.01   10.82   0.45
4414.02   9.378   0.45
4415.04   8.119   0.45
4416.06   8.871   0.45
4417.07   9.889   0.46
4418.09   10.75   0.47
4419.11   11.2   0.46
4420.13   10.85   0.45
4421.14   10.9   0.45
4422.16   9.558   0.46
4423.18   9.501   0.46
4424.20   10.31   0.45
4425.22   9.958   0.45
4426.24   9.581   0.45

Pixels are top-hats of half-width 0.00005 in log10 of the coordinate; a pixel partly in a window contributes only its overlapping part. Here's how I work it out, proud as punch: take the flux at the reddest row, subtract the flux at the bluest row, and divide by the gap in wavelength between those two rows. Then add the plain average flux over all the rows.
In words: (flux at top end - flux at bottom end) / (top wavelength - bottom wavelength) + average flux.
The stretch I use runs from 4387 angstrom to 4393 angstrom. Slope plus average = 9.3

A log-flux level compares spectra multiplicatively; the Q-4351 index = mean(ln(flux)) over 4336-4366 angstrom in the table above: 2.22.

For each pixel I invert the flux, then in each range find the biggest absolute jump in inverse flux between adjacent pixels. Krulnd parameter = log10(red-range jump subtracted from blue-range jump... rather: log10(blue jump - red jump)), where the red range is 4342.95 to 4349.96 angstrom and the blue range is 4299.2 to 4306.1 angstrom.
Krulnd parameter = -1.79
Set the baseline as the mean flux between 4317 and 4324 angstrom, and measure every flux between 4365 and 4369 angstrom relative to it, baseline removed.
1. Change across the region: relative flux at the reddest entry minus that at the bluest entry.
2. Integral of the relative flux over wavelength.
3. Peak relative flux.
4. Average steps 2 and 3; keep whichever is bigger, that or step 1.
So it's 1.3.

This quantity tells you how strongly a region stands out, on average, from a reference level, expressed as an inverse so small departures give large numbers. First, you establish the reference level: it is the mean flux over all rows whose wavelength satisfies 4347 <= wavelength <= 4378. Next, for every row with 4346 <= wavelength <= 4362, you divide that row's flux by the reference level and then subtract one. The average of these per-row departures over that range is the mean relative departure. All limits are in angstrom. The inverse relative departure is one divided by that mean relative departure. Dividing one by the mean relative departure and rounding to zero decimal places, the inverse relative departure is -49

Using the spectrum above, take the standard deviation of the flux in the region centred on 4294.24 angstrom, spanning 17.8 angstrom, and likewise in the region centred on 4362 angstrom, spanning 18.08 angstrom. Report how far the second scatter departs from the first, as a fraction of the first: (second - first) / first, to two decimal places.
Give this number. -0.36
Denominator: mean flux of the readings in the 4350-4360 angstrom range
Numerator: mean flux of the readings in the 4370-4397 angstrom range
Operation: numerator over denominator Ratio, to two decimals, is 0.99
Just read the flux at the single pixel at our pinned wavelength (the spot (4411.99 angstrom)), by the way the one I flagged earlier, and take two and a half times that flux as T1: 29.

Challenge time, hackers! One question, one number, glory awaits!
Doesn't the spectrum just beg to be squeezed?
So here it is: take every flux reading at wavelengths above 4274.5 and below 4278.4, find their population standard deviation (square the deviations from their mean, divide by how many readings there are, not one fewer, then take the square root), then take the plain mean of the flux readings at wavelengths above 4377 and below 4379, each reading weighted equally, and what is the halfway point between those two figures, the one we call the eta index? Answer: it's 5.2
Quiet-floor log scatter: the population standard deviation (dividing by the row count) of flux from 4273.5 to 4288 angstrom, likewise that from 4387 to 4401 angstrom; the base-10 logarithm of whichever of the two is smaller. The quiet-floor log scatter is -0.17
